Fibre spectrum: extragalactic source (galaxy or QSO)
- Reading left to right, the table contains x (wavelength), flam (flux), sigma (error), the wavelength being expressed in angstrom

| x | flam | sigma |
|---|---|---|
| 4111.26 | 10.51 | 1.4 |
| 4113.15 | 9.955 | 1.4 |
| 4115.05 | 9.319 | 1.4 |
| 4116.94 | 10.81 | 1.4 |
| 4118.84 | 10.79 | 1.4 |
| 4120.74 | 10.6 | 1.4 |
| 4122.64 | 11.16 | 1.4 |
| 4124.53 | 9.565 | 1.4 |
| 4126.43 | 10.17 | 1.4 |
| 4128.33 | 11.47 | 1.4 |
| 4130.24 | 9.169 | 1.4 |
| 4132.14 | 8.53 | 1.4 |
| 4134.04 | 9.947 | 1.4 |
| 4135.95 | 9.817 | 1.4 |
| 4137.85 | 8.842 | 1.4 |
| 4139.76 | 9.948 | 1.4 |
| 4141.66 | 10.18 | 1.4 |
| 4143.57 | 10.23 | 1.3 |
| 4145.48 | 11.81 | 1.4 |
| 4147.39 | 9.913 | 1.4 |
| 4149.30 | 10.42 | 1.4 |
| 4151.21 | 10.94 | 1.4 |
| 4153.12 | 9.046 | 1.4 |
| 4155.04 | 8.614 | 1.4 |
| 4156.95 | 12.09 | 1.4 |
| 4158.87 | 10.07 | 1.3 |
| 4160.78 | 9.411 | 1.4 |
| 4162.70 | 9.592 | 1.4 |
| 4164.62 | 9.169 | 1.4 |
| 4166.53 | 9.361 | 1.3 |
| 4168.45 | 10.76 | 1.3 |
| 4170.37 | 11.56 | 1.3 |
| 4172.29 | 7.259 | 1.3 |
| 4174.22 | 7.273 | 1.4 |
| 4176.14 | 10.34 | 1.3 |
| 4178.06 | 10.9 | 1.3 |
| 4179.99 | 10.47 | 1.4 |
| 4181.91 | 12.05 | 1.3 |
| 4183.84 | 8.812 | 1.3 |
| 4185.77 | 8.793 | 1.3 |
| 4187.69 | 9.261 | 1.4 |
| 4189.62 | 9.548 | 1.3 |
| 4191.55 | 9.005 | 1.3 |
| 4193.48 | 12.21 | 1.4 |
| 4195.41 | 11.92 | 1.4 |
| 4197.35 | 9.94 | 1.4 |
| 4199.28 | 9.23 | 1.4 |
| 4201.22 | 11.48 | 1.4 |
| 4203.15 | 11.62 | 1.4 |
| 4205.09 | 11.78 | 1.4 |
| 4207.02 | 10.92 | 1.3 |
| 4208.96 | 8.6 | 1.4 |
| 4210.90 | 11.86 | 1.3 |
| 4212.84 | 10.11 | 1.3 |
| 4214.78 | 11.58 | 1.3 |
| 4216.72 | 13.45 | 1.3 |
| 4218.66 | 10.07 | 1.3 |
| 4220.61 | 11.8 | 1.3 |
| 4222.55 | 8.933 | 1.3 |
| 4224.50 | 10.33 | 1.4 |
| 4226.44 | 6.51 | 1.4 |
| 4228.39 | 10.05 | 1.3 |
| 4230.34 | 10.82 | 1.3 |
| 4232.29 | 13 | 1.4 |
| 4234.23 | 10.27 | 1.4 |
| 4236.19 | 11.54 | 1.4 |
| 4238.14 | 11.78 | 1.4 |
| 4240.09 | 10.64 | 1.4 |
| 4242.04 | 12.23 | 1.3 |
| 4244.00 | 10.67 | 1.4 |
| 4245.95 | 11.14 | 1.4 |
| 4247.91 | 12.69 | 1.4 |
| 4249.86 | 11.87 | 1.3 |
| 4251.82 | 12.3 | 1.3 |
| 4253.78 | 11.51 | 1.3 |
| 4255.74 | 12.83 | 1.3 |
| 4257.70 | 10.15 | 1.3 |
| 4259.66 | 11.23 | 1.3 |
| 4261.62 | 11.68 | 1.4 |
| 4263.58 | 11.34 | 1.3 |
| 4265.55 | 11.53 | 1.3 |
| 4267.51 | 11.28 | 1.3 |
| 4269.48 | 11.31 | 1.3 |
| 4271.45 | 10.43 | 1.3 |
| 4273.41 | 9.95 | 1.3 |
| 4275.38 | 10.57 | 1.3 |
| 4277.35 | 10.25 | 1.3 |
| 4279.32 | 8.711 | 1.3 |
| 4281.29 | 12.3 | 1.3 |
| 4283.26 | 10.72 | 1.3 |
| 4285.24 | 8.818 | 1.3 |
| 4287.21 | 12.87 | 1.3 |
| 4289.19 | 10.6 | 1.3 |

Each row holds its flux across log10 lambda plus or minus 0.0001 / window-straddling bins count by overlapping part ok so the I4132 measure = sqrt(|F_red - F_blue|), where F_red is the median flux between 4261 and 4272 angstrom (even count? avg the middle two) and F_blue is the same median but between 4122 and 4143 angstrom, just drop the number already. 1.2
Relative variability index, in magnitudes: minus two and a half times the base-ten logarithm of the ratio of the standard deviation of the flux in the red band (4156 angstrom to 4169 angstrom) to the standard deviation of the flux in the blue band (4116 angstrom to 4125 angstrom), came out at -0.6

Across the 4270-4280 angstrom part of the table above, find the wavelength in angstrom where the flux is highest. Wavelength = 4275.38 angstrom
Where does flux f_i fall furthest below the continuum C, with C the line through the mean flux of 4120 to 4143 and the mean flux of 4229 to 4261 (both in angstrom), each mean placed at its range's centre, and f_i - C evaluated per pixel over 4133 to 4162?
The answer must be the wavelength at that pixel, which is 4155.04 angstrom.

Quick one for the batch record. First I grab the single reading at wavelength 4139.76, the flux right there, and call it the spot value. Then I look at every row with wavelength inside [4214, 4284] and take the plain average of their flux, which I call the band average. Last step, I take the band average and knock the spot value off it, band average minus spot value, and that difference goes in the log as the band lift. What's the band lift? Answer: 1.1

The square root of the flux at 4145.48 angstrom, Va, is 3.44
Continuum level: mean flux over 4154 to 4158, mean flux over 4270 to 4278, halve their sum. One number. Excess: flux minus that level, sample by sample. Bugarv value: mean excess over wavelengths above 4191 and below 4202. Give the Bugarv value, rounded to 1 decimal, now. 0.3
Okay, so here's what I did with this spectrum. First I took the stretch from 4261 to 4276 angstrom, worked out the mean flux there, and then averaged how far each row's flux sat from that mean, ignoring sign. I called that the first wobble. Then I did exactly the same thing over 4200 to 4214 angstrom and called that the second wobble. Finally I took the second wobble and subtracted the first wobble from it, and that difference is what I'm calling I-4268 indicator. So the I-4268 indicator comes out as 0.4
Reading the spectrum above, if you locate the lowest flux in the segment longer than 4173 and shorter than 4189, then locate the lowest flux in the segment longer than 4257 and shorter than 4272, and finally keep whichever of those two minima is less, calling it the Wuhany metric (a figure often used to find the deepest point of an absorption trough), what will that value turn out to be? 7.3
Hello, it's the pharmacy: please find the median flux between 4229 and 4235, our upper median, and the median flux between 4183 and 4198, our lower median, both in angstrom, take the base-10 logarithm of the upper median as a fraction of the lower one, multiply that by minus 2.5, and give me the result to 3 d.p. -0.152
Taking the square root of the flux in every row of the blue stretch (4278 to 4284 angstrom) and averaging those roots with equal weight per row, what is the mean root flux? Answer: 3.24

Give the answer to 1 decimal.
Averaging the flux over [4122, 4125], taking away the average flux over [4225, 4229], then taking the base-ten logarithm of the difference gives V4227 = 0.3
